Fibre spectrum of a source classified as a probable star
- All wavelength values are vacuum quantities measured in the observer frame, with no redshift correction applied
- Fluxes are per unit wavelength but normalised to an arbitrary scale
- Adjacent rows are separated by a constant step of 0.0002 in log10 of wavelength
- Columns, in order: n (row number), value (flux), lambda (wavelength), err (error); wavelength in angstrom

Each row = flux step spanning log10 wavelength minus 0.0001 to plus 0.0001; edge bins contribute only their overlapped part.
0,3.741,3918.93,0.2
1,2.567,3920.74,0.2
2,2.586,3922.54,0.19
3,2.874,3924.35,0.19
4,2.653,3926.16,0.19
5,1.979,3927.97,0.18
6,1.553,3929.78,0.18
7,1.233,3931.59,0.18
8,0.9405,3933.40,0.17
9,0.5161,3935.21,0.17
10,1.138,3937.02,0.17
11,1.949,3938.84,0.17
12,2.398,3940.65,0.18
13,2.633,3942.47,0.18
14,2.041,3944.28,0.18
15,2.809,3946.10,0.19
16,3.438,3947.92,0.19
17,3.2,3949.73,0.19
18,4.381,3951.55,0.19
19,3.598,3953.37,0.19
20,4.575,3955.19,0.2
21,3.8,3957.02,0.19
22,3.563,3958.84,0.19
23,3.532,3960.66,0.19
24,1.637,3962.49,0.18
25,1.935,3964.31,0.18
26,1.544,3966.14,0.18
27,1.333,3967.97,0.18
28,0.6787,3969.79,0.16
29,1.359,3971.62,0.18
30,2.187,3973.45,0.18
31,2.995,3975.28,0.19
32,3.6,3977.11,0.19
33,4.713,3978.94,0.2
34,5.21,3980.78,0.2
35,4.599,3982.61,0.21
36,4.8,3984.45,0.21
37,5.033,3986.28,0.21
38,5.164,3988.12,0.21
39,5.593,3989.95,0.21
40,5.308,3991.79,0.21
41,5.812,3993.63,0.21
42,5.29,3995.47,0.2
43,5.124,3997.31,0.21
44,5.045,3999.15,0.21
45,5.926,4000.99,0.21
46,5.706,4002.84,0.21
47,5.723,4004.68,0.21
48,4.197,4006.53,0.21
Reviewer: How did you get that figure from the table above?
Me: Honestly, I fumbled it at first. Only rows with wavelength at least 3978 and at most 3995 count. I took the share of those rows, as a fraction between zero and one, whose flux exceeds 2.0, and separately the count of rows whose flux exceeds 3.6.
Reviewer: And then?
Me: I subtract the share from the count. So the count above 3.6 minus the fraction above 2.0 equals 8.0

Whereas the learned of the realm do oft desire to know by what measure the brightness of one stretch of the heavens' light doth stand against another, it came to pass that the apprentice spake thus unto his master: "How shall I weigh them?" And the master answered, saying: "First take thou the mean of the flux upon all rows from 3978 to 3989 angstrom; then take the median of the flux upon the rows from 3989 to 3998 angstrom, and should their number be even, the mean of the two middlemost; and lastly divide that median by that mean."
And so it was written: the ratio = 1.1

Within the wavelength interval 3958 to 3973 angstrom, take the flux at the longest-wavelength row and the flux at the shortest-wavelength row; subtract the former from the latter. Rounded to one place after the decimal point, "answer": 2.2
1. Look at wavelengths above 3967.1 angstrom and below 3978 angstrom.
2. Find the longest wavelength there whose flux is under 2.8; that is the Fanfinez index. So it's 3973.45 angstrom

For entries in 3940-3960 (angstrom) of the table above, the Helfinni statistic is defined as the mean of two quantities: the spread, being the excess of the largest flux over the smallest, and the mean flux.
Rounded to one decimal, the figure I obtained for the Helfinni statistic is 2.9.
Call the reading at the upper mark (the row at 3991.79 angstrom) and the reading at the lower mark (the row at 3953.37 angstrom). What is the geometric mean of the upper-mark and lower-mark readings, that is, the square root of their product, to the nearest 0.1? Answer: 4.4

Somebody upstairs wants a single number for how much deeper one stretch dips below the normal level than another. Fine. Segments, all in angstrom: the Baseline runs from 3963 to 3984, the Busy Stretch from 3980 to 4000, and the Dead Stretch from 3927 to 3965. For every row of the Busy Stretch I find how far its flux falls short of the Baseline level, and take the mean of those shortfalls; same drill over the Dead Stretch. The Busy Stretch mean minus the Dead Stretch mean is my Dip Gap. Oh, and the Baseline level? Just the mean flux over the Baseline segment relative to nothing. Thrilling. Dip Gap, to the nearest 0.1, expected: -2.7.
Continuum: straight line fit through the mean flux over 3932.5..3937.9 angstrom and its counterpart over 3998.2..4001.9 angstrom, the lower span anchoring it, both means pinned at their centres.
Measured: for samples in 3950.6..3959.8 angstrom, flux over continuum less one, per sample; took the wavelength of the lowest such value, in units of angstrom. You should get 3958.84 angstrom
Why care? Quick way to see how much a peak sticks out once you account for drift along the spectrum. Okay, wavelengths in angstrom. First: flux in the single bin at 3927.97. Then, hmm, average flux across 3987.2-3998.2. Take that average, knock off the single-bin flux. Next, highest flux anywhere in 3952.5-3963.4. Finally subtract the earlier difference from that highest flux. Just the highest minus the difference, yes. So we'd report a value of 1.2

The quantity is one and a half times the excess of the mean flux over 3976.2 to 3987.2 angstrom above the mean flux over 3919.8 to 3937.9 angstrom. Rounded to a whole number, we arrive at 4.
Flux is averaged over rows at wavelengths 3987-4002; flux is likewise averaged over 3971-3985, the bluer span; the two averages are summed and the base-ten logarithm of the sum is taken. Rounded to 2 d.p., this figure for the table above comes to 0.96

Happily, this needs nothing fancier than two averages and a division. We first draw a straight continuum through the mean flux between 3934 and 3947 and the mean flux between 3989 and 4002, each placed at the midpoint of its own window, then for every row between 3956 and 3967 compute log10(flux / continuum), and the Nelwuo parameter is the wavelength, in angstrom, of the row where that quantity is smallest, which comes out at 3966.14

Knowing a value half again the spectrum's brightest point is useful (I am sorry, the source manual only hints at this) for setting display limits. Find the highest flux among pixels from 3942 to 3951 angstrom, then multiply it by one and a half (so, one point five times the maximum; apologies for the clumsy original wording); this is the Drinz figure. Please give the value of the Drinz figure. 5.2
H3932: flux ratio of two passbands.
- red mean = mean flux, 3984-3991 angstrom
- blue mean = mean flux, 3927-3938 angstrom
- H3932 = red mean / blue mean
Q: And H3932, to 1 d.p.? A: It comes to 4.2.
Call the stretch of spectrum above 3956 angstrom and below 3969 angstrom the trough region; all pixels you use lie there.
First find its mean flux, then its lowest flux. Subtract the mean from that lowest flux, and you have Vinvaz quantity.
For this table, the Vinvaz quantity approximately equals -1.14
